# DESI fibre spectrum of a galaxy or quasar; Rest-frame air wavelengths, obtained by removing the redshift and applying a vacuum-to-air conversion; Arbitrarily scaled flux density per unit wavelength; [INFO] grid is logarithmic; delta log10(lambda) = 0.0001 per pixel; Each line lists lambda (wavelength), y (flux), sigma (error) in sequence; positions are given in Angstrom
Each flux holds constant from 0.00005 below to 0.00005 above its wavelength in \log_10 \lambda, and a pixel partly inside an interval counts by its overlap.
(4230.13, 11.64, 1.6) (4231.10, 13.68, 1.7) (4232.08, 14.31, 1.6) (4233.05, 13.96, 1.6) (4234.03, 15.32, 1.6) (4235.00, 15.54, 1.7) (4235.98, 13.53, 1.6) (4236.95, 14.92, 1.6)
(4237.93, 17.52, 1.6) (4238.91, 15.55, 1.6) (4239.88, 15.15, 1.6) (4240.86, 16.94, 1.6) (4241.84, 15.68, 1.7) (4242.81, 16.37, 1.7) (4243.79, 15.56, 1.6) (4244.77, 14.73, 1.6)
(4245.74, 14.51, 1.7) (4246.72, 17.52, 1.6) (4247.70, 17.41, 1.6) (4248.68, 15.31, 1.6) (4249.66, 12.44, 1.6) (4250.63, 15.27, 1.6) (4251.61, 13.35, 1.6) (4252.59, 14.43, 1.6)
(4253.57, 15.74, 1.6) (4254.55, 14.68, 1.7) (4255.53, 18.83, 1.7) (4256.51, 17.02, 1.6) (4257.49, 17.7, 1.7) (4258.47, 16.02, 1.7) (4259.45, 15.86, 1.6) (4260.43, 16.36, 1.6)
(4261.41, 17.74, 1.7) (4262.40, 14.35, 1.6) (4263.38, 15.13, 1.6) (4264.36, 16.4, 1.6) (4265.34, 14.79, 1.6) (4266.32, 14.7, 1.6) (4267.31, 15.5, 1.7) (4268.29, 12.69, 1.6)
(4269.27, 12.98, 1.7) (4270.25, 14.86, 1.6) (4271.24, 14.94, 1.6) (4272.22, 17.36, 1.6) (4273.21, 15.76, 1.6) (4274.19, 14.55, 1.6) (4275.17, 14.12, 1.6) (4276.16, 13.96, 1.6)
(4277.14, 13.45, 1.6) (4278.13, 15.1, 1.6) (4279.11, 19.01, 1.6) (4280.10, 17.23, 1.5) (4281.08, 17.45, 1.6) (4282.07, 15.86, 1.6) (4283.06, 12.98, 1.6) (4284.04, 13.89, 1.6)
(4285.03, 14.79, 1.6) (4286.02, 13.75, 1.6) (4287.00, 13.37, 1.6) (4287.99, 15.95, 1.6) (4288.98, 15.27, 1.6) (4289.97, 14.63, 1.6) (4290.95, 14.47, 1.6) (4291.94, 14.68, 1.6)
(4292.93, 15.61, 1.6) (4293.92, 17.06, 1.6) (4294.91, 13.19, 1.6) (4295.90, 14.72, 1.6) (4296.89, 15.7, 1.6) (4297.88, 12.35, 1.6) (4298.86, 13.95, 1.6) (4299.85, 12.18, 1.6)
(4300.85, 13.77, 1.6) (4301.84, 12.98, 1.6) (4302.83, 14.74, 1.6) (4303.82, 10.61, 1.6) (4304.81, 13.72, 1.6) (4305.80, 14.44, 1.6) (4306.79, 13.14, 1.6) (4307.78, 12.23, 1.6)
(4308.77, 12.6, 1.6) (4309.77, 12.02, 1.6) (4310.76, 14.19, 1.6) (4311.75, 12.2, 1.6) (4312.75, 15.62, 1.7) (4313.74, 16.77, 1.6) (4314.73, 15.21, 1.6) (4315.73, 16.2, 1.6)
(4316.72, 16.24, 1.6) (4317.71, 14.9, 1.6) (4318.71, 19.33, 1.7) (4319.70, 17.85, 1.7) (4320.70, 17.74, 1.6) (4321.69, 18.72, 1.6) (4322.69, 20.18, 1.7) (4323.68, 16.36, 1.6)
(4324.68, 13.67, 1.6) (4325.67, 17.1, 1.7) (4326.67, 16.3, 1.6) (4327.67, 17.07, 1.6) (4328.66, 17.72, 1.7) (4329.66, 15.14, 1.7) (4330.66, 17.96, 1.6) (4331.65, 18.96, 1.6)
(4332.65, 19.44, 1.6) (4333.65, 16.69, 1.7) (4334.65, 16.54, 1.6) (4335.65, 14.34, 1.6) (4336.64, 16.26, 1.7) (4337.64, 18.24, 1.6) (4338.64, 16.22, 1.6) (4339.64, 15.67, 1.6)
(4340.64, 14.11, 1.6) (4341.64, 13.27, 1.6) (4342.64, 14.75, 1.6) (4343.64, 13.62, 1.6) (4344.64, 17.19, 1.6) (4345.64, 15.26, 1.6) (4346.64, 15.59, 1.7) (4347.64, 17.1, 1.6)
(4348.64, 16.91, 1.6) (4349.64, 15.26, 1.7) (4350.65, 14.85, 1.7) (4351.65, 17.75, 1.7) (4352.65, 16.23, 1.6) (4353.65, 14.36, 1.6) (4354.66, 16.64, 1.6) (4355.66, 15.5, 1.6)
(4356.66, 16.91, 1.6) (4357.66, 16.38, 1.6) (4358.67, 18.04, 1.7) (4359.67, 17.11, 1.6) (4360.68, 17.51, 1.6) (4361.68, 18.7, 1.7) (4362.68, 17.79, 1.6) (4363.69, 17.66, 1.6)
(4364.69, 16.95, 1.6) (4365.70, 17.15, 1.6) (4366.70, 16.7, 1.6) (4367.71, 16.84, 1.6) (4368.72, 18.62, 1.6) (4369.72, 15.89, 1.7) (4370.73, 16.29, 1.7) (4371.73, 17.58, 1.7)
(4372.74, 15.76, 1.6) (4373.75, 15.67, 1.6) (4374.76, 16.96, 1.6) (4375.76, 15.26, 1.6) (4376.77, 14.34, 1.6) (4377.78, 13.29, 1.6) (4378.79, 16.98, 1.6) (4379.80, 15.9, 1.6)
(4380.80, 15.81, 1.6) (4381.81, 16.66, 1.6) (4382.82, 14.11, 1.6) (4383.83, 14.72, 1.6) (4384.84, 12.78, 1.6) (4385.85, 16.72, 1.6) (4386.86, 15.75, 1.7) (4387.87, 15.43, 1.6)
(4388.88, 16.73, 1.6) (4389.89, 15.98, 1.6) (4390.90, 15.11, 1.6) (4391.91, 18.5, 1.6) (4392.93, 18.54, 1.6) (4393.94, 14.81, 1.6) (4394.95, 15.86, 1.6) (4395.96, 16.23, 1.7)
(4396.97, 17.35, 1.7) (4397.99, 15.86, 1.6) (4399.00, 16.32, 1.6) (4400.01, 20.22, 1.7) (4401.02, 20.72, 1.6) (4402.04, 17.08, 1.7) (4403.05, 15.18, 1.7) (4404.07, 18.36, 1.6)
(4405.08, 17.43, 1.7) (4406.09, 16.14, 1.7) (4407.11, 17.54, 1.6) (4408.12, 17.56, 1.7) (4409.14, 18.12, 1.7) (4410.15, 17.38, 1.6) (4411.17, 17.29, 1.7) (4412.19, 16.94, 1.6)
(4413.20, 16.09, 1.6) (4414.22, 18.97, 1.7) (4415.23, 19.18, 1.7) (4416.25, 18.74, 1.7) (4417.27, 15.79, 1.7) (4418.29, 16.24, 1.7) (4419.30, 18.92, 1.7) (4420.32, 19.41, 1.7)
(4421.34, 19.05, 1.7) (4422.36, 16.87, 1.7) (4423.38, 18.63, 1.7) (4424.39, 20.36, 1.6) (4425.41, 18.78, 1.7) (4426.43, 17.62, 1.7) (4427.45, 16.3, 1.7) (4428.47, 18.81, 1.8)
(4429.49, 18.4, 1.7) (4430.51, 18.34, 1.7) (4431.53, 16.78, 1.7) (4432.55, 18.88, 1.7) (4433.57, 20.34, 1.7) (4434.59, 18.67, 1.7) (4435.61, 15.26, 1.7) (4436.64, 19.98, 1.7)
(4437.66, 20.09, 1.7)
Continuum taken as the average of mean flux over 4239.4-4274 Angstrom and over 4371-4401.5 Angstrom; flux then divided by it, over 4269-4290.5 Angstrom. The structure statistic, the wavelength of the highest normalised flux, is 4279.11 Angstrom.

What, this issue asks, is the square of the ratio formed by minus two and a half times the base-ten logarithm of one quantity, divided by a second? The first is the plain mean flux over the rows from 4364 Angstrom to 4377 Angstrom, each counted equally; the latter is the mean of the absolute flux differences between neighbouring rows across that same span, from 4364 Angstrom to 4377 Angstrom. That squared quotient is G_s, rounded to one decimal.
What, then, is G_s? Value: 8.1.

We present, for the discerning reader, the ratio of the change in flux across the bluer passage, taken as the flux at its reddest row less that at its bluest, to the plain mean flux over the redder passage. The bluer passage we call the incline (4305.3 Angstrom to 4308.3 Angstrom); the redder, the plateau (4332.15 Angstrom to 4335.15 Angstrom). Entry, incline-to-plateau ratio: -0.13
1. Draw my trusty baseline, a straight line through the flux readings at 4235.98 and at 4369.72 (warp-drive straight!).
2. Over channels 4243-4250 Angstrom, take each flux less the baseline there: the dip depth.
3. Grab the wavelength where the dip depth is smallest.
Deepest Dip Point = 4249.66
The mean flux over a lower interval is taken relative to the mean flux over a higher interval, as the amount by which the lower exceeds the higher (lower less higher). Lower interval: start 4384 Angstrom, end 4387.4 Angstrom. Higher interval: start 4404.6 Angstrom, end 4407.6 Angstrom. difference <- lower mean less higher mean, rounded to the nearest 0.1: -2.0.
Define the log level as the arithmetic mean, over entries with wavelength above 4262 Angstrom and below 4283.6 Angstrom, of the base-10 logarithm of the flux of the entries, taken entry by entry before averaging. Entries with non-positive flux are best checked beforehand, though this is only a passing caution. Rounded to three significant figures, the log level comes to 1.18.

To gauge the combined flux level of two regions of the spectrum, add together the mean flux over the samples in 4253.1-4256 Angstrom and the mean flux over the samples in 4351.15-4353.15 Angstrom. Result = 33.4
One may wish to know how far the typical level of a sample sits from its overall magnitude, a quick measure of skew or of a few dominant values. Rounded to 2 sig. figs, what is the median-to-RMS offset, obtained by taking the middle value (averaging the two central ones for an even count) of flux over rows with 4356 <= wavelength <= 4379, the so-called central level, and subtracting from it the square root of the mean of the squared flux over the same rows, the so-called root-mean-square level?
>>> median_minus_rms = 0.19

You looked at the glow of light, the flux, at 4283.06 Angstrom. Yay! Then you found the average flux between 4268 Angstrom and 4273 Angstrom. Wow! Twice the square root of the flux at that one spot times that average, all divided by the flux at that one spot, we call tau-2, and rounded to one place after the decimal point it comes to 2.1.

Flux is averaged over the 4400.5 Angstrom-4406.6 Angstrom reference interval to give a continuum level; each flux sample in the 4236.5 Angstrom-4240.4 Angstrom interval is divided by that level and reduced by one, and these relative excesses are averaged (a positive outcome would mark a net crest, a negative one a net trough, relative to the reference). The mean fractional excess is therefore -0.10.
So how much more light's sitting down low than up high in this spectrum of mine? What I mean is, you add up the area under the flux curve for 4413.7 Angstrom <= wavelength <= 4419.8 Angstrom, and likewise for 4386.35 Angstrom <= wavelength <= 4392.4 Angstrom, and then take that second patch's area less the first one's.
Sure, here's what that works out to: -11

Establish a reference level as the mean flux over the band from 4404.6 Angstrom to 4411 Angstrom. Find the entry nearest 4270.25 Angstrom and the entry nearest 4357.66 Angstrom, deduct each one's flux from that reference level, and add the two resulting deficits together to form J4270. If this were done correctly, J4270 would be 3.5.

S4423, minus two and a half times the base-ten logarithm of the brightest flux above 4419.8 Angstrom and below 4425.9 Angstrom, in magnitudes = -3.272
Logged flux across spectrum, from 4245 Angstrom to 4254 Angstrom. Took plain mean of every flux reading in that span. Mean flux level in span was 15.1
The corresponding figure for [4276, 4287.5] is 15.1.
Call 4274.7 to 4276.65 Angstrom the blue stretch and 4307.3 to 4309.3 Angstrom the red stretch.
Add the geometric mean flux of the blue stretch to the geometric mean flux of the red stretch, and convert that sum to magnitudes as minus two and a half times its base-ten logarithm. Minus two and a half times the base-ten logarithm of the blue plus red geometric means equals -3.56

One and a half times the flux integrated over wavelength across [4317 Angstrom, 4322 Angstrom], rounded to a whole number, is 132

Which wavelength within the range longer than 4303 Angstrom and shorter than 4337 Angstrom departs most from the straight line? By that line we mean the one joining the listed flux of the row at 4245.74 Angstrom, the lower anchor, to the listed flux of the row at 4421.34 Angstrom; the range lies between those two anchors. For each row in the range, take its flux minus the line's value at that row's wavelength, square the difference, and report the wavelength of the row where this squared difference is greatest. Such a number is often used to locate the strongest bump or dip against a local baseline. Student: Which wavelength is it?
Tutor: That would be 4303.82 Angstrom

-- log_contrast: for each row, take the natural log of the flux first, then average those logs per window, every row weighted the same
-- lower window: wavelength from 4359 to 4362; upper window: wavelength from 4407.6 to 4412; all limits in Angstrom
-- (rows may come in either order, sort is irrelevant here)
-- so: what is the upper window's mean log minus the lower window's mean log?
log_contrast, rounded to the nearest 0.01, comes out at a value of -0.01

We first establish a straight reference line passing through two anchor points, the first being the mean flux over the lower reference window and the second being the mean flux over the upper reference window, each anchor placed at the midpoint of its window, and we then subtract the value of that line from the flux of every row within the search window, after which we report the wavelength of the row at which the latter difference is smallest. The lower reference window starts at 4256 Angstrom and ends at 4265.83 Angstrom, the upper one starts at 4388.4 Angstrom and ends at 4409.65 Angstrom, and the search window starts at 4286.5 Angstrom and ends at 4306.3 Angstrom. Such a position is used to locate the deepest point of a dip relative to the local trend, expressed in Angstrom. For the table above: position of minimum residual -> 4303.82 Angstrom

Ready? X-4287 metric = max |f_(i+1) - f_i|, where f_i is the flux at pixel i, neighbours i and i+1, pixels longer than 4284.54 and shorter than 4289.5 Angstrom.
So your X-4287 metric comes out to 2.6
